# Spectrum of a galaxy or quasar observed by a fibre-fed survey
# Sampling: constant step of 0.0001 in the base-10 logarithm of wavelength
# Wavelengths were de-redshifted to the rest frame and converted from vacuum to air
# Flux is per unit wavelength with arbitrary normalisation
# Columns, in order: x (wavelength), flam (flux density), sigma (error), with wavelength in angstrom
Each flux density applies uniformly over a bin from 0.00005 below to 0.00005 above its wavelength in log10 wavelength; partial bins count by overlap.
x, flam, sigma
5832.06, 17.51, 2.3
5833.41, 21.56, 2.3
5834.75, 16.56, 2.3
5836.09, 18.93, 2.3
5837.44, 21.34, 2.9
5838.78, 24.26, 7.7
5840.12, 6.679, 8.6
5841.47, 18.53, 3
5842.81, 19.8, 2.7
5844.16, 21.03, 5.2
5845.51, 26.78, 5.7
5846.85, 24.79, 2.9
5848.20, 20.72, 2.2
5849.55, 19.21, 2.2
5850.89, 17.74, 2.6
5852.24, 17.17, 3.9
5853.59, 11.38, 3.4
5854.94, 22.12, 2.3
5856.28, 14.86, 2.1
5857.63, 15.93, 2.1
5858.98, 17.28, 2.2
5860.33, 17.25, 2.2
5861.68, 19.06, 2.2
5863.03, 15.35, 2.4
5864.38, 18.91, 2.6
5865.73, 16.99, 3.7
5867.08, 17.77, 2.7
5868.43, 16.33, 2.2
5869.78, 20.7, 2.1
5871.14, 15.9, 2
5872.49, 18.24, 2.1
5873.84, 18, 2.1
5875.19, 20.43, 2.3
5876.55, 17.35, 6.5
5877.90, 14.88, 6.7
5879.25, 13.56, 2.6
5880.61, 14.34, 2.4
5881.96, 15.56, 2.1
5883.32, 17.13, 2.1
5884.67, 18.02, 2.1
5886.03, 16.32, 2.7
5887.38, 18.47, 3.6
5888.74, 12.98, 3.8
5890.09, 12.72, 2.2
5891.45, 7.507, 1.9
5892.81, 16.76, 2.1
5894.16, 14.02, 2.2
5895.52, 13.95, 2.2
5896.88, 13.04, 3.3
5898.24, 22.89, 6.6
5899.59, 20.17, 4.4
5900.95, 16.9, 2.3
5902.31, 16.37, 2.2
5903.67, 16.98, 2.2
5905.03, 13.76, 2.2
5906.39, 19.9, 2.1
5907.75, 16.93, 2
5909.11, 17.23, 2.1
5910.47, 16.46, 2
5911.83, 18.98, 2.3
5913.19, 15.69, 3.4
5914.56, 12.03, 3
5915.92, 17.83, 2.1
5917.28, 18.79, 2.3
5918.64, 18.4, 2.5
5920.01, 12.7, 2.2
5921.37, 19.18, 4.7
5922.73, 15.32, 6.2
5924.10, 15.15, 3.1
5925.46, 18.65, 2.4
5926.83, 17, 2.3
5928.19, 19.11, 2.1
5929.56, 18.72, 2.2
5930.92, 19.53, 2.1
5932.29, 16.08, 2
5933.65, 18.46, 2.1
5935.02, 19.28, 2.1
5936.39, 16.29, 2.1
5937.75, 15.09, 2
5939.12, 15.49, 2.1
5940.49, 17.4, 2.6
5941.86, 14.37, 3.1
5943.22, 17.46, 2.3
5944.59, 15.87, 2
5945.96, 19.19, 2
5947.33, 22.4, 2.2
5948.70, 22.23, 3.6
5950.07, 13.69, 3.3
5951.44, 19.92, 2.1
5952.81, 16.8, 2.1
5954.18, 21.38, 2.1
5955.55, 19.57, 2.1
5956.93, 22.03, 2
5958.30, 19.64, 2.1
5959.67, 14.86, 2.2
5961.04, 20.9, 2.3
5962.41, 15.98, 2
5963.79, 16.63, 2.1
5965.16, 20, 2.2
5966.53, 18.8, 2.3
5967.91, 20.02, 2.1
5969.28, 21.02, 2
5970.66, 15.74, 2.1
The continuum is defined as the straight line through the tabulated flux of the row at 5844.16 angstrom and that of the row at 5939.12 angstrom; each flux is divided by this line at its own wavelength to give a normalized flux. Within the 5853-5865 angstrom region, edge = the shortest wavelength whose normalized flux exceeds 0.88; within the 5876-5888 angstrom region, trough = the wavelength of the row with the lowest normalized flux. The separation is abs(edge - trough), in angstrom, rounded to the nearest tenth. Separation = 24.3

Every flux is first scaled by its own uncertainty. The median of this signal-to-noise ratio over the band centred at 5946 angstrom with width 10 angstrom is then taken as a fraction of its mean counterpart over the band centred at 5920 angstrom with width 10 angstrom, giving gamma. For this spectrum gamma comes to 1.29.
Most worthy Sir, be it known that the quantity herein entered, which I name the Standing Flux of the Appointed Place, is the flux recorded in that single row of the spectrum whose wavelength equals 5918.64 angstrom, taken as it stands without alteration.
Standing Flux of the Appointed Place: 18.4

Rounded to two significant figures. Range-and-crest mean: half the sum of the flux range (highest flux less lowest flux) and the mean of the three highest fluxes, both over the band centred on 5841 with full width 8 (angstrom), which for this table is 20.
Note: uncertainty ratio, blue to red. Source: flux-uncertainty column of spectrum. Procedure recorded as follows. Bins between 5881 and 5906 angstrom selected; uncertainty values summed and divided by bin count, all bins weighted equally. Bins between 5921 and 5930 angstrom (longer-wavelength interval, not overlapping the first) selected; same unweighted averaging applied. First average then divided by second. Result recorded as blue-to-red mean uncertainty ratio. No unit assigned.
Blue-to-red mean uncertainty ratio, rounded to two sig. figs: 0.85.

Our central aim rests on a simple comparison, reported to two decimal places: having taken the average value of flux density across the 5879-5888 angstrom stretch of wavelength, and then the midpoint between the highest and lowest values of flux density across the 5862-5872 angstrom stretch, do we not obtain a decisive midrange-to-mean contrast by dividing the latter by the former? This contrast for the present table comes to 1.11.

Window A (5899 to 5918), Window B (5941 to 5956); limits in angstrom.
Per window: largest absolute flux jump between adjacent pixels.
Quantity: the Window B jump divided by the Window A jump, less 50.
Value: -48.6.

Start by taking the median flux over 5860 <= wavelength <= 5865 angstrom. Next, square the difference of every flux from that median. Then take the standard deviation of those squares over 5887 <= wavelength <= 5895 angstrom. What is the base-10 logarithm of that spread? 1.6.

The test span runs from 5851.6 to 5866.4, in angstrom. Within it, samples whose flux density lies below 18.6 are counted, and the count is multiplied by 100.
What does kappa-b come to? 800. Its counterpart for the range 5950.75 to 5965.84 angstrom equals 400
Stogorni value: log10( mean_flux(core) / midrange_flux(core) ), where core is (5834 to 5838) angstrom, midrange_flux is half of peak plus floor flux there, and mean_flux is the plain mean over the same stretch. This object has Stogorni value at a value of 0.000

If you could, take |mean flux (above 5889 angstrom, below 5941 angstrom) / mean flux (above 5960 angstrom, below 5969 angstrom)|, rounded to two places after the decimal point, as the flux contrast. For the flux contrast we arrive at 0.89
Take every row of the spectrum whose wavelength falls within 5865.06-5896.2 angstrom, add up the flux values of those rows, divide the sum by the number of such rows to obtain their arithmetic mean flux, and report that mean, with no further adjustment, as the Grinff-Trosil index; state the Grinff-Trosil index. 16.0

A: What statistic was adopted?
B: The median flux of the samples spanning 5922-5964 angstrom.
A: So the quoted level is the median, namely 17.46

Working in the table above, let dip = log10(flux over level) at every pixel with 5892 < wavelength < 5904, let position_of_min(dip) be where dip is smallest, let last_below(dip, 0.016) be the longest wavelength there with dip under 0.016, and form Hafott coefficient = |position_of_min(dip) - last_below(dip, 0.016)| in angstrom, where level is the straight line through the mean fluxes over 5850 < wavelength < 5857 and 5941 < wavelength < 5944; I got 5.4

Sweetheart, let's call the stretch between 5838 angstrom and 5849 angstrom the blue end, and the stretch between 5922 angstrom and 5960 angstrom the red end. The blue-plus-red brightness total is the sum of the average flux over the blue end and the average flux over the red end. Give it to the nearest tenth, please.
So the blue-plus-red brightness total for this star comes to 38.2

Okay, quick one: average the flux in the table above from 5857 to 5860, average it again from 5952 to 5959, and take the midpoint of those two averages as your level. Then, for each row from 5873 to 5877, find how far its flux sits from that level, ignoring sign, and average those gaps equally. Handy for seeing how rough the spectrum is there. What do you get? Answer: 1.1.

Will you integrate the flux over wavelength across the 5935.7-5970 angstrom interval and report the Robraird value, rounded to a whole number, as 627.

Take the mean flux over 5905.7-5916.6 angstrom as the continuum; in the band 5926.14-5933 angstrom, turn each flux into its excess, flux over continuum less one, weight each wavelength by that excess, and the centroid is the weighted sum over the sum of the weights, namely 5929.2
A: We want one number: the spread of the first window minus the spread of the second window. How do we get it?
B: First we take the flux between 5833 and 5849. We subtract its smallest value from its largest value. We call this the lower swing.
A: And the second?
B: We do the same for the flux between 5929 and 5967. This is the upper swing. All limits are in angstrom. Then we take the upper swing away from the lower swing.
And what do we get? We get 11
